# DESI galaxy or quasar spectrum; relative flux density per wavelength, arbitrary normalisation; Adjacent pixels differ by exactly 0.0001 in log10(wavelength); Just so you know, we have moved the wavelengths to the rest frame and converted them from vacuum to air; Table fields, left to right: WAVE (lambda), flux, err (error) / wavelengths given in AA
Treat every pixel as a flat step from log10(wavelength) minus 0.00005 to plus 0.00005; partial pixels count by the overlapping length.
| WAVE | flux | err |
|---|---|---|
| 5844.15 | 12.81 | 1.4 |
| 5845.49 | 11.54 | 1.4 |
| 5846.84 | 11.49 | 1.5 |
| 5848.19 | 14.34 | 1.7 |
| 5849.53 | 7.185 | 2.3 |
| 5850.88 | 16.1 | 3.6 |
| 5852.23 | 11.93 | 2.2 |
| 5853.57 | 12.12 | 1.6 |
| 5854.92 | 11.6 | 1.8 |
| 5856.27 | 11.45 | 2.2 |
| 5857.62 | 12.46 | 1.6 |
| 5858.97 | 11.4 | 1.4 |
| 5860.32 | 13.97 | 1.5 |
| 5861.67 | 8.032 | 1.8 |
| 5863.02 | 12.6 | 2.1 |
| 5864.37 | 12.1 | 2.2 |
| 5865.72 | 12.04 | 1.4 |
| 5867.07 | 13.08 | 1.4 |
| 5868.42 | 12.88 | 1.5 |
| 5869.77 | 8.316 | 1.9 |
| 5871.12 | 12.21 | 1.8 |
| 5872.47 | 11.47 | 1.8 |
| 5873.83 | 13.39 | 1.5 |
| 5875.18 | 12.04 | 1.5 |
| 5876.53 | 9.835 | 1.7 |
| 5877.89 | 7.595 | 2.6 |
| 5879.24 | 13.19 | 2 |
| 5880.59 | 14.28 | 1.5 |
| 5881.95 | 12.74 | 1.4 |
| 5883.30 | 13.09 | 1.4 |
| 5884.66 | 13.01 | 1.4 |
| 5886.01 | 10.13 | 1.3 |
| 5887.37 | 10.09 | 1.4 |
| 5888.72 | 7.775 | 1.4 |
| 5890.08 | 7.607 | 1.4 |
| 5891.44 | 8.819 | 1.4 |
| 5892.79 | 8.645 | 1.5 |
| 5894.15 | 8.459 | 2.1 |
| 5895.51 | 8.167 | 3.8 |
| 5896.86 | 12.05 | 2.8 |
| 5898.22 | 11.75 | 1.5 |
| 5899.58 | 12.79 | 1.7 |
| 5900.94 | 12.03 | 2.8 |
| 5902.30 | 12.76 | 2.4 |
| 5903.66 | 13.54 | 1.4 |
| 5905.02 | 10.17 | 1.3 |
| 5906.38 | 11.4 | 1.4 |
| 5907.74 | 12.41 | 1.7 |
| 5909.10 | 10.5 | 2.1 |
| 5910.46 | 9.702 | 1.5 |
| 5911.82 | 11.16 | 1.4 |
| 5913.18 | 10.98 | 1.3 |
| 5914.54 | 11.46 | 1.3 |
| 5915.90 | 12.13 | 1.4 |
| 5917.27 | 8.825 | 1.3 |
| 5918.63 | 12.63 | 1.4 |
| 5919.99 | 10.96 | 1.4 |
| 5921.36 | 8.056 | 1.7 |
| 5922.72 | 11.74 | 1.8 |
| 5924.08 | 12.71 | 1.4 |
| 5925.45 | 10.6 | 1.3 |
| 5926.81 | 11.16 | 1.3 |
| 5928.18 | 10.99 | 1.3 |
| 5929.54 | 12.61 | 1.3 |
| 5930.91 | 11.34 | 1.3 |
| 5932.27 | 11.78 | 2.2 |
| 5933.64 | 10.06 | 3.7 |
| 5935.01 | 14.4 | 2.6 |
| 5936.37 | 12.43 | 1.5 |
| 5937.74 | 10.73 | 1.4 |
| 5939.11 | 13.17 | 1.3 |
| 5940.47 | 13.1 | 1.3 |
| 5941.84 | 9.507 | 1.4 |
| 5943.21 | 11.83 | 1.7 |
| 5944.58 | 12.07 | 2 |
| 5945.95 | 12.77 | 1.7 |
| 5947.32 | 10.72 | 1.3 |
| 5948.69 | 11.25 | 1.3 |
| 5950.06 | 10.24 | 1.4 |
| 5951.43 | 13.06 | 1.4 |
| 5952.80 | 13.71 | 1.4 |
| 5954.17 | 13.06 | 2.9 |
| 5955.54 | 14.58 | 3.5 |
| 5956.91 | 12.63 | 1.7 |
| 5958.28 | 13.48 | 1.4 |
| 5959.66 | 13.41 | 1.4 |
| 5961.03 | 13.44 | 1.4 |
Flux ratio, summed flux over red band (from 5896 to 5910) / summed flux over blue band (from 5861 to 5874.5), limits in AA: 1.03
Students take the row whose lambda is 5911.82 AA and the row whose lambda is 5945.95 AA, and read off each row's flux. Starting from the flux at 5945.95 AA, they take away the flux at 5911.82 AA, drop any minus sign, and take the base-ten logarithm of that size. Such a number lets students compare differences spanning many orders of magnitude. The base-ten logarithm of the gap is 0.21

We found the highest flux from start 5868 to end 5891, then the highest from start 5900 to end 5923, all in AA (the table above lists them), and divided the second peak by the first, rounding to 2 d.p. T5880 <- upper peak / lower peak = 0.95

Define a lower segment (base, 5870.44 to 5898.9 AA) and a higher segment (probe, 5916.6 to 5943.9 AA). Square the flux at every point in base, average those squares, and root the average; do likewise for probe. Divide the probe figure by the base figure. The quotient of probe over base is 1.05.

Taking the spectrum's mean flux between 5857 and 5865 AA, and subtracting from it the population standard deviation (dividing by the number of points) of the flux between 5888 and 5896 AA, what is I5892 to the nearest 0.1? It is 11.3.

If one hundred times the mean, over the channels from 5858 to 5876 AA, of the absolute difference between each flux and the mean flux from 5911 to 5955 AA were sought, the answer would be 131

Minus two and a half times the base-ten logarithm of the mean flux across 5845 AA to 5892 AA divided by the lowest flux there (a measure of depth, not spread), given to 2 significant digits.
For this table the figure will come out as -0.51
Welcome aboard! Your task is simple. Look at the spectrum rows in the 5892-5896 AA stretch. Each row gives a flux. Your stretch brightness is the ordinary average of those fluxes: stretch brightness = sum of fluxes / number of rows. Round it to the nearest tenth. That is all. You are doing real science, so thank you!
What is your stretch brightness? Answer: 8.4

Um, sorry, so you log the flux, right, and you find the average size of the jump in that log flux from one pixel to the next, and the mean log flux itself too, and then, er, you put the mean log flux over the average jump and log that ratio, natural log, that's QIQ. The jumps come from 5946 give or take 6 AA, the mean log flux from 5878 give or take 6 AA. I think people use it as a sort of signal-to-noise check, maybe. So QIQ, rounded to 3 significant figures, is 2.82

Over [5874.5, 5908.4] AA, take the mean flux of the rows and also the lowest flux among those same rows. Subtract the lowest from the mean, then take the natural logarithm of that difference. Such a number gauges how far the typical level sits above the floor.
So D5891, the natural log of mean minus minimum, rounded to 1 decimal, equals 1.2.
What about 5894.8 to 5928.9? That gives 1.2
